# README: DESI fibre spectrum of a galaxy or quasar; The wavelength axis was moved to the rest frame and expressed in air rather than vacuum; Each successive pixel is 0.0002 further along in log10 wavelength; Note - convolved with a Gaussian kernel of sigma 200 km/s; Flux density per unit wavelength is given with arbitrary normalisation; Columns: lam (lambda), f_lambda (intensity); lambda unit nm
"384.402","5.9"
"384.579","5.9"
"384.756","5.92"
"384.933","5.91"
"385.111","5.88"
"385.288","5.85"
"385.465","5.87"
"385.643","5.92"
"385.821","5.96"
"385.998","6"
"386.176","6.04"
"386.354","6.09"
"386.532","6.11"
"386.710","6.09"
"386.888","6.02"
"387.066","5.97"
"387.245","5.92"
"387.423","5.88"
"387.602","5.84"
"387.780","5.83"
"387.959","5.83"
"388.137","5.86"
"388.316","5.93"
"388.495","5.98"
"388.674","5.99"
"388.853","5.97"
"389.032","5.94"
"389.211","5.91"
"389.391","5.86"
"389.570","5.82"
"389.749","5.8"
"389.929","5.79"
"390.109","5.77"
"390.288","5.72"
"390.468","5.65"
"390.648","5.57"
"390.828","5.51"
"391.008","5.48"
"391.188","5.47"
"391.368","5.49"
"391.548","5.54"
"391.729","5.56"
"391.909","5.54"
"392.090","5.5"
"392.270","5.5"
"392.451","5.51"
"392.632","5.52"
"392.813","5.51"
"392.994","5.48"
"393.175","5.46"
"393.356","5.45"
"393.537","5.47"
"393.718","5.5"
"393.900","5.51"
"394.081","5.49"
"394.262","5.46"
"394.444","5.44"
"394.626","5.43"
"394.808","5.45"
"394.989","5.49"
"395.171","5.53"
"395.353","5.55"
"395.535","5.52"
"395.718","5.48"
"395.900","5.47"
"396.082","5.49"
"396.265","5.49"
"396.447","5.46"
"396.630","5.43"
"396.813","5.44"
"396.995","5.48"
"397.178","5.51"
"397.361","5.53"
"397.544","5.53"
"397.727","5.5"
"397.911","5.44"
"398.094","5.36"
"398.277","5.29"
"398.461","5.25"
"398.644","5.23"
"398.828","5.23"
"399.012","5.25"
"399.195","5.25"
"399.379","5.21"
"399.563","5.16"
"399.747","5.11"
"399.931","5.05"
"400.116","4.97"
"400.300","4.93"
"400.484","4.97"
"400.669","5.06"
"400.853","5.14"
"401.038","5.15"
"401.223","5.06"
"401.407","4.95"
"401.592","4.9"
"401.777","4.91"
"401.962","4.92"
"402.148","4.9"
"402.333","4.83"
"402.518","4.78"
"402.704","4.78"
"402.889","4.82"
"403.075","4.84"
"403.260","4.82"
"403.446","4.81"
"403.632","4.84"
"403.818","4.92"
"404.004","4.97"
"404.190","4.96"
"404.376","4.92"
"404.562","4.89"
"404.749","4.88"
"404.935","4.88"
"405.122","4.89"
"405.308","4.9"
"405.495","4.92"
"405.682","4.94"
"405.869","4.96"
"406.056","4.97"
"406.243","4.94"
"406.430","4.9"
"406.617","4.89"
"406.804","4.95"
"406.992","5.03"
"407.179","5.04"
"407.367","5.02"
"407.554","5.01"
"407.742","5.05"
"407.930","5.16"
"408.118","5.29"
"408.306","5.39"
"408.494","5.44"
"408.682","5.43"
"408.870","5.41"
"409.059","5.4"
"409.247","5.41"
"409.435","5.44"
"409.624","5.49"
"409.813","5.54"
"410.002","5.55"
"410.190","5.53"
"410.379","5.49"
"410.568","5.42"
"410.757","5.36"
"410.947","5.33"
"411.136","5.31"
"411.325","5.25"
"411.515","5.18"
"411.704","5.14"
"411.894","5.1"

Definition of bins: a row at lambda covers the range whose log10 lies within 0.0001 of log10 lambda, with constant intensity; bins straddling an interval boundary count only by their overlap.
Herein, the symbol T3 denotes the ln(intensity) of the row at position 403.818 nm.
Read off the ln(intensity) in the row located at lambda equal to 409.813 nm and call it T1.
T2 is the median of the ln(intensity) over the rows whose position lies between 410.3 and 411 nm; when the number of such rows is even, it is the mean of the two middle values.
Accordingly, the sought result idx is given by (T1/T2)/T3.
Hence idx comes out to 0.64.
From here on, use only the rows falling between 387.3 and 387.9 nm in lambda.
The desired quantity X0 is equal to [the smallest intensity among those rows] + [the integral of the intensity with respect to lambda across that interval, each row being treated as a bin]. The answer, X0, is 9.3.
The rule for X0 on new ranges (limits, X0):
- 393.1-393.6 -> 8.2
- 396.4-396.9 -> 8.1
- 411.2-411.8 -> 8.3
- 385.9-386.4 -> 9.0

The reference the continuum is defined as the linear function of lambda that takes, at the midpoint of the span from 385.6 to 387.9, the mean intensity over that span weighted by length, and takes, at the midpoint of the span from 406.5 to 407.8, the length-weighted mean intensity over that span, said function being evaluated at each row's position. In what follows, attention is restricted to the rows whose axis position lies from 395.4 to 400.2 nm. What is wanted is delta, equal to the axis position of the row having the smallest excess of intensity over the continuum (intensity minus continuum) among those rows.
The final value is 400.116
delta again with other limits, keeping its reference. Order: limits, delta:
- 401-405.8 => 402.518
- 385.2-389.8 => 385.288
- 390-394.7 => 391.188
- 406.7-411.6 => 406.804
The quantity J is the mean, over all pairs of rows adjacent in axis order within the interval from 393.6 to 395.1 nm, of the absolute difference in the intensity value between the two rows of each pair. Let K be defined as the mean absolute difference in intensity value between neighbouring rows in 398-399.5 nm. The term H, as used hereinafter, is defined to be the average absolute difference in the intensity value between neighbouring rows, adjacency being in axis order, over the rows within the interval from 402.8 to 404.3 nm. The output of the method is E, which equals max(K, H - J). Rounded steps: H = 0.031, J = 0.021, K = 0.027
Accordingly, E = 0.027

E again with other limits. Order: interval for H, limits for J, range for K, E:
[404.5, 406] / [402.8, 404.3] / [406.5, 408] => 0.047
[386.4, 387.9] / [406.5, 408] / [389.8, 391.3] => 0.046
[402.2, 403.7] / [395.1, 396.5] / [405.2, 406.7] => 0.021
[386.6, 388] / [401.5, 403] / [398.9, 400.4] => 0.046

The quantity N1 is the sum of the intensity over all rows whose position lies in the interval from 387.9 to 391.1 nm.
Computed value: 104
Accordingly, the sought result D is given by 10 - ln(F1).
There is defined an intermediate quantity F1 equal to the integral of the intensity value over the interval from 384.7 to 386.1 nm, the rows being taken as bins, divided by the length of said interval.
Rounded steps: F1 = 5.92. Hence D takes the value 8.22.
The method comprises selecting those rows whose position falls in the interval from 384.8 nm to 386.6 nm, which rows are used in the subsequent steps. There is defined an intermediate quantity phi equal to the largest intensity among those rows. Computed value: 6.11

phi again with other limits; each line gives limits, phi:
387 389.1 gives 5.99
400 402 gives 5.15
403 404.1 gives 4.97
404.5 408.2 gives 5.29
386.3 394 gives 6.11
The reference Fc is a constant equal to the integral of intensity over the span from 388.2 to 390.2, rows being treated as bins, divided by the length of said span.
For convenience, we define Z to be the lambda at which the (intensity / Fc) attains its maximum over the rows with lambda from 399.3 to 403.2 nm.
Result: 399.379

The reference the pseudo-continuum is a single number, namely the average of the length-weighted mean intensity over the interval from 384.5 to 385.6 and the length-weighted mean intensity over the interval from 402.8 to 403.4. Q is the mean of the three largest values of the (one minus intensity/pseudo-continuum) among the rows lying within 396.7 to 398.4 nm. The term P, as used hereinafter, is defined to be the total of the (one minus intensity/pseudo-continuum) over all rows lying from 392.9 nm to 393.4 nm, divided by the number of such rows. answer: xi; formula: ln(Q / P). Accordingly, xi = -2.9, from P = -0.020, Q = -0.001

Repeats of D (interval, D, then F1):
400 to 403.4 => 8.41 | 4.93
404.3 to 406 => 8.41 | 4.91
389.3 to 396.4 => 8.29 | 5.54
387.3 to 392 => 8.25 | 5.75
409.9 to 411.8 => 8.32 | 5.36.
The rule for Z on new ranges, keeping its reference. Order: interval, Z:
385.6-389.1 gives 386.532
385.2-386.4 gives 386.354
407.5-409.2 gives 408.494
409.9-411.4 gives 410.002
